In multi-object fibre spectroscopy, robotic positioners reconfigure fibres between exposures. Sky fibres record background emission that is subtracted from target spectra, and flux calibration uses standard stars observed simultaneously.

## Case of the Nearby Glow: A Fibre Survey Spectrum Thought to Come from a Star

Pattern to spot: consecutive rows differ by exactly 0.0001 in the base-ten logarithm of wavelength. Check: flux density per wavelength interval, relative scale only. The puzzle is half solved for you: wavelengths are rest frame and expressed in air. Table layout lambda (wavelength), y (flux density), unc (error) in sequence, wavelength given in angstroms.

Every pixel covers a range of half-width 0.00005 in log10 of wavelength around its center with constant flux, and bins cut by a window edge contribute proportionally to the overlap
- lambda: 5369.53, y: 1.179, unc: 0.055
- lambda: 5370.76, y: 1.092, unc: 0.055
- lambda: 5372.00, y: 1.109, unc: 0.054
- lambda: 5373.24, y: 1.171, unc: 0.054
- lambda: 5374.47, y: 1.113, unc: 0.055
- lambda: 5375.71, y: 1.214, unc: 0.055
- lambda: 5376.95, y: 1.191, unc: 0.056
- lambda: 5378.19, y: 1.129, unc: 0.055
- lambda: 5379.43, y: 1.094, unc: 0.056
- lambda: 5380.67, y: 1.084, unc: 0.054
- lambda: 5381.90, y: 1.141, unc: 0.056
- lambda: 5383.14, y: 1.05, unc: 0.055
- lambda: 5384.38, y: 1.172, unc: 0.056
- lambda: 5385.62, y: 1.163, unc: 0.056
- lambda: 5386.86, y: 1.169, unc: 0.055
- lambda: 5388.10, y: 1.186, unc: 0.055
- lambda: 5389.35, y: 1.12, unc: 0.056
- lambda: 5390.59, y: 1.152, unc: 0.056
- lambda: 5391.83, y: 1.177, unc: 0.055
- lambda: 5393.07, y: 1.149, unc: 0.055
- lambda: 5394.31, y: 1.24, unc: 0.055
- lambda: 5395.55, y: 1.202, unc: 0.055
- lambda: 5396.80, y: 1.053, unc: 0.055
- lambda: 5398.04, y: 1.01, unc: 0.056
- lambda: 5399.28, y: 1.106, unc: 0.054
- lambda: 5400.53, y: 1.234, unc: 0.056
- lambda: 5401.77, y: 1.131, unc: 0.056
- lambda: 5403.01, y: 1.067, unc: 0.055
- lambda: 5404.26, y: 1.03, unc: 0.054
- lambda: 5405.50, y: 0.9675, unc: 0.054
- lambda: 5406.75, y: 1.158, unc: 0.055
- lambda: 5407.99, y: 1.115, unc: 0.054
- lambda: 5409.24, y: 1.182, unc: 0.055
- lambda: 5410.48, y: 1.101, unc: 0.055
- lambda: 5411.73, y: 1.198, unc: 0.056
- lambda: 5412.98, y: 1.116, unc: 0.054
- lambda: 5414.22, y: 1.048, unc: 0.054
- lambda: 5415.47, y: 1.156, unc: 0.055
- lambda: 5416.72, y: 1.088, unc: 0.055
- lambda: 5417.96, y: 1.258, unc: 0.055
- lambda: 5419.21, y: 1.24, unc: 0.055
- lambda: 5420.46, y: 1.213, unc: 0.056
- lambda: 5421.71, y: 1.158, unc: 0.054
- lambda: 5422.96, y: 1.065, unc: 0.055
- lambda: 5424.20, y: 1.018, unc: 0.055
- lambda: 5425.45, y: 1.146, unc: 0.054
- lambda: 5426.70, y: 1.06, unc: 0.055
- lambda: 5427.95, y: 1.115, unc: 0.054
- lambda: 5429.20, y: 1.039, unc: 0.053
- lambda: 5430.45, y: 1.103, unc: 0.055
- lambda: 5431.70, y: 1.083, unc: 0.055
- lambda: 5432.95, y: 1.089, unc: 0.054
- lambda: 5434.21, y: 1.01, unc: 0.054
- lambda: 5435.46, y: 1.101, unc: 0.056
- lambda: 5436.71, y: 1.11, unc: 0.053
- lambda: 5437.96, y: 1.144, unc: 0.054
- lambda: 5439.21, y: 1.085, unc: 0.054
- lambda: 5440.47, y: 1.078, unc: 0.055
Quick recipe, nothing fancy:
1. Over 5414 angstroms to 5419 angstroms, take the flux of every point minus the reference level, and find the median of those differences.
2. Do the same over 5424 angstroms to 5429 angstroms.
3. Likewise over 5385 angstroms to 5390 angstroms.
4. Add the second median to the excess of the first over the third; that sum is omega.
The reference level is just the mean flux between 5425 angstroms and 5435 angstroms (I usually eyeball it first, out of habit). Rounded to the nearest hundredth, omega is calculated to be -0.04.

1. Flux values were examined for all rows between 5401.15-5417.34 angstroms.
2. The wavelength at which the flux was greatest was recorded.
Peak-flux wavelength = 5411.73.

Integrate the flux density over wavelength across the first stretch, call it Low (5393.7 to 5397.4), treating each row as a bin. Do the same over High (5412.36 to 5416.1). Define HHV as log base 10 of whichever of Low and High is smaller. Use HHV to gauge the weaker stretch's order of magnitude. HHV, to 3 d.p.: 0.617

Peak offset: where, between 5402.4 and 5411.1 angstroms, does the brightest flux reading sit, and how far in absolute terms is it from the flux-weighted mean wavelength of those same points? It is 2.4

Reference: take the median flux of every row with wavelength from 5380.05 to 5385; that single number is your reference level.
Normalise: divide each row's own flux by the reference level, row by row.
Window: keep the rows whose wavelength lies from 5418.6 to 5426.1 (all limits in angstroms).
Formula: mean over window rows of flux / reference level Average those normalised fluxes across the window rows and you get 1.02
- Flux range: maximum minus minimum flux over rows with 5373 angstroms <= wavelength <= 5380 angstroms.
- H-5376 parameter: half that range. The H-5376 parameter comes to 0.060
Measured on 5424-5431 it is 0.064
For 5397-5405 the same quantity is 0.112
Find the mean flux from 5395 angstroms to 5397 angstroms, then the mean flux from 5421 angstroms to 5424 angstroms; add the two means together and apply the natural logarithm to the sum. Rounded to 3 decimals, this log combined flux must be 0.806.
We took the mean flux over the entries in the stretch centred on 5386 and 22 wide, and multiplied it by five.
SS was 5.75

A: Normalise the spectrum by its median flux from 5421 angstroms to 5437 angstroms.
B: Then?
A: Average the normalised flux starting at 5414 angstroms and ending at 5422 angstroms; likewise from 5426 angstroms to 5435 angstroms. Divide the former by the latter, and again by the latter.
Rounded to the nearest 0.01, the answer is 1.11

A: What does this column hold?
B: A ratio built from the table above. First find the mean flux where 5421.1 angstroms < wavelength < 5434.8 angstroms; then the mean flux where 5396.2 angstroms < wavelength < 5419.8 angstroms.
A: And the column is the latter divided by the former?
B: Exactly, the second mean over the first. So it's 1.04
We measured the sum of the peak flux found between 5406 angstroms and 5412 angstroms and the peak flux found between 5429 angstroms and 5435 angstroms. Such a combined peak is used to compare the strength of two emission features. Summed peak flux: 2.30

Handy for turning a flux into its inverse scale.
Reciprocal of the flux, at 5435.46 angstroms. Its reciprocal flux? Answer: 0.91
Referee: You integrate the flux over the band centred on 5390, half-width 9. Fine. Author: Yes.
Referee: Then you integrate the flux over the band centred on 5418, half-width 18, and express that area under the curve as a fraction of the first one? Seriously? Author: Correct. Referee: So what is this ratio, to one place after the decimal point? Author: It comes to 2.0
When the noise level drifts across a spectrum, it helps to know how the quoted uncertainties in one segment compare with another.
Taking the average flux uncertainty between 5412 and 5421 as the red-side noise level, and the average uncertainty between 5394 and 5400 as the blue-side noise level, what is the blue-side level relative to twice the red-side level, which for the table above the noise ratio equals 0.501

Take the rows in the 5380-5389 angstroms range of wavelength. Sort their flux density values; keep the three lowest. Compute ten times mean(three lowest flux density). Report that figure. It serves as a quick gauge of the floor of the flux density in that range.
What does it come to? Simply 10.9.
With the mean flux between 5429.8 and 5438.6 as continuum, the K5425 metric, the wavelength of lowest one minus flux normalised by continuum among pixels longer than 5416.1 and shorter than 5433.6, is 5417.96 angstroms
